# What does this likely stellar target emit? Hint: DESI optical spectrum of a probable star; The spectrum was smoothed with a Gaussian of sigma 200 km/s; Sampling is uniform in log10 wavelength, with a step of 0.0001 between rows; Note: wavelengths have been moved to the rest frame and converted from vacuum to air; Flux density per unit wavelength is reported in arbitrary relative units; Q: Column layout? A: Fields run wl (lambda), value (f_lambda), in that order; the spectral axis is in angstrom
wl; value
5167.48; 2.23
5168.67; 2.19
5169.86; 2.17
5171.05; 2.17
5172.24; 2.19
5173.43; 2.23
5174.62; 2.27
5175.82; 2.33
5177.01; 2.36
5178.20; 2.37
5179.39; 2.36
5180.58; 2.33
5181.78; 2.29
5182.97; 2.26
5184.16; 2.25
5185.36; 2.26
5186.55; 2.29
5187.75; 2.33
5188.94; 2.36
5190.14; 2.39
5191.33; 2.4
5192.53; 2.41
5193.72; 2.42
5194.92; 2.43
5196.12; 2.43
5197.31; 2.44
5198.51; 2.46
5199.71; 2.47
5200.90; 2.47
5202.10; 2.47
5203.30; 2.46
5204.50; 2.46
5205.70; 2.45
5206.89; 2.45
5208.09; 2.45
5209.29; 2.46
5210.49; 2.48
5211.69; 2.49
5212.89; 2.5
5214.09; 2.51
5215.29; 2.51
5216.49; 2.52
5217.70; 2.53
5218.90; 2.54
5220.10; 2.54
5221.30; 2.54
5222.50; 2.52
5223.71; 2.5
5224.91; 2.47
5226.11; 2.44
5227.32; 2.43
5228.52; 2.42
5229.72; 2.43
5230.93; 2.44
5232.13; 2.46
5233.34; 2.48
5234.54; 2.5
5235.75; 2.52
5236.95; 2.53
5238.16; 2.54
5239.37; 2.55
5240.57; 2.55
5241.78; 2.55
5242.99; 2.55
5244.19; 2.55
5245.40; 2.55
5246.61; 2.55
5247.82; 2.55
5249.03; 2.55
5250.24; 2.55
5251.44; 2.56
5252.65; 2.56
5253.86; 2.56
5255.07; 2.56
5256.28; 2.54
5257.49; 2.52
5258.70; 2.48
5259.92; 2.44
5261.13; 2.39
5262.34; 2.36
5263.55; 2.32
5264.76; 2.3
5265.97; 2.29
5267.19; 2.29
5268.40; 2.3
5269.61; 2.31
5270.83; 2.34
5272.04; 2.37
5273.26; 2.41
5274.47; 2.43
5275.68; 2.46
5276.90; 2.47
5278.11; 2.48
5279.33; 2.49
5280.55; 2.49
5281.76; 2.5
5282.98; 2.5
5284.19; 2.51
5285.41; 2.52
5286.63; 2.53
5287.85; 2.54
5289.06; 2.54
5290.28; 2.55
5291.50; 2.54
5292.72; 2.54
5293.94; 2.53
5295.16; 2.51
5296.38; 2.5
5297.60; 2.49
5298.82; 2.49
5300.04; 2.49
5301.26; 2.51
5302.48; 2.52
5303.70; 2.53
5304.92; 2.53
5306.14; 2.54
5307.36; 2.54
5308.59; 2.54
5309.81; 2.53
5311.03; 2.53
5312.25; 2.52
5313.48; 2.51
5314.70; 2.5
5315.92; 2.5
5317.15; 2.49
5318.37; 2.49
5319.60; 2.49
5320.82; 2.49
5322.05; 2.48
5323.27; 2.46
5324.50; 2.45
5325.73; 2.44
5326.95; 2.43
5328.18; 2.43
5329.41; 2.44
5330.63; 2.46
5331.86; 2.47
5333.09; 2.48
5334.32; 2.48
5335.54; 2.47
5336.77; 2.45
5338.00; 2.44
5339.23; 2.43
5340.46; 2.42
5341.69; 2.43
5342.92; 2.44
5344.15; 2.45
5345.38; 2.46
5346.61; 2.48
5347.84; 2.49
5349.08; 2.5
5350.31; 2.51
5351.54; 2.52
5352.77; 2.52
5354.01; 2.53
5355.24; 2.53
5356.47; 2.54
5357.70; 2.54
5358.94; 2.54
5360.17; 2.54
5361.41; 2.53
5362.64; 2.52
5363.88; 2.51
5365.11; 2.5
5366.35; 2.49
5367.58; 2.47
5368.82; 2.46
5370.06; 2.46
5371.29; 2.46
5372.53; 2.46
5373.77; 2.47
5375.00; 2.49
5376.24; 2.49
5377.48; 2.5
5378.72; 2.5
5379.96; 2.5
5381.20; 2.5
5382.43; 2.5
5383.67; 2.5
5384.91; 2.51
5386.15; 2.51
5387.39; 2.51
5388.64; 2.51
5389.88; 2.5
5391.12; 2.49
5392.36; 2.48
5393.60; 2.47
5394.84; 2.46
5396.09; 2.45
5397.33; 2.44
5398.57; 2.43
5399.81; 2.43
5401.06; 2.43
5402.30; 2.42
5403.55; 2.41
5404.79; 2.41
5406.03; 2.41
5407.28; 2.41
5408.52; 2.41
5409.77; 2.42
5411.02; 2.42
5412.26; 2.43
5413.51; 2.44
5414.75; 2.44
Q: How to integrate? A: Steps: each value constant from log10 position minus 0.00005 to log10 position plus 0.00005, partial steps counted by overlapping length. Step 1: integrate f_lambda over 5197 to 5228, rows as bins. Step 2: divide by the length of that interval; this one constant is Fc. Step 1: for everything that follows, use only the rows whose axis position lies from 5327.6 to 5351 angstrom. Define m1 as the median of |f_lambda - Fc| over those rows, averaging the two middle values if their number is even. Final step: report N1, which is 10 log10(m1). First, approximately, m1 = 0.027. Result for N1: -15.7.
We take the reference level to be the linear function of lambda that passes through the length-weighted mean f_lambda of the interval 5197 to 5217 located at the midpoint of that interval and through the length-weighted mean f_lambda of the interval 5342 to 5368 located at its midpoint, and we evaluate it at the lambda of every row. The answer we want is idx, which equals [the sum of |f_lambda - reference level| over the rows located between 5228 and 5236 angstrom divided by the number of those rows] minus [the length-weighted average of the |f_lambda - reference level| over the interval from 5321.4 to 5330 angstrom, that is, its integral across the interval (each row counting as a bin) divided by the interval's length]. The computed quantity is -0.019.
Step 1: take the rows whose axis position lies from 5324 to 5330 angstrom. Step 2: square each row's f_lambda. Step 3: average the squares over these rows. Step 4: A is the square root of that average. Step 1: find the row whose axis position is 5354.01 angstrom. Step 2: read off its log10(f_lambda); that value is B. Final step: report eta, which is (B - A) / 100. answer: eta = -0.0203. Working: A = 2.44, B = 0.403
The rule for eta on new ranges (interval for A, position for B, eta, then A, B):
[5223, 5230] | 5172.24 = -0.0211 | 2.45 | 0.340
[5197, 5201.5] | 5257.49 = -0.0206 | 2.46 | 0.401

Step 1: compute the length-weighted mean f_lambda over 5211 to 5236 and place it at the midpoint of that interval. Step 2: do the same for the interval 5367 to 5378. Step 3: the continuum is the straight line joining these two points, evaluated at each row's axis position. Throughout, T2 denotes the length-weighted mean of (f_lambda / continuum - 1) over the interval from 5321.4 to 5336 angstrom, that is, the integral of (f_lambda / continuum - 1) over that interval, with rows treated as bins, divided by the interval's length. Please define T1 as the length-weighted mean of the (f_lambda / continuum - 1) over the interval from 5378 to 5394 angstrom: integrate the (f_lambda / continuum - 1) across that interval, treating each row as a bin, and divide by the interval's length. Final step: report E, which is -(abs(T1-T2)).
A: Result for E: -0.019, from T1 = 0.011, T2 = -0.008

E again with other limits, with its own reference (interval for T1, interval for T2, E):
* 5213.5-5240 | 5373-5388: -0.008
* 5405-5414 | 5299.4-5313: -0.038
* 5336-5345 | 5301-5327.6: -0.024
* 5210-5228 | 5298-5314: -0.012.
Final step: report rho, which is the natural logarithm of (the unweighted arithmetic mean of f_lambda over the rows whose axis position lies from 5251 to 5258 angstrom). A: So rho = 0.936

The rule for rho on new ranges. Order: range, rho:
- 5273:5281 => 0.901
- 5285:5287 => 0.926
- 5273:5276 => 0.889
